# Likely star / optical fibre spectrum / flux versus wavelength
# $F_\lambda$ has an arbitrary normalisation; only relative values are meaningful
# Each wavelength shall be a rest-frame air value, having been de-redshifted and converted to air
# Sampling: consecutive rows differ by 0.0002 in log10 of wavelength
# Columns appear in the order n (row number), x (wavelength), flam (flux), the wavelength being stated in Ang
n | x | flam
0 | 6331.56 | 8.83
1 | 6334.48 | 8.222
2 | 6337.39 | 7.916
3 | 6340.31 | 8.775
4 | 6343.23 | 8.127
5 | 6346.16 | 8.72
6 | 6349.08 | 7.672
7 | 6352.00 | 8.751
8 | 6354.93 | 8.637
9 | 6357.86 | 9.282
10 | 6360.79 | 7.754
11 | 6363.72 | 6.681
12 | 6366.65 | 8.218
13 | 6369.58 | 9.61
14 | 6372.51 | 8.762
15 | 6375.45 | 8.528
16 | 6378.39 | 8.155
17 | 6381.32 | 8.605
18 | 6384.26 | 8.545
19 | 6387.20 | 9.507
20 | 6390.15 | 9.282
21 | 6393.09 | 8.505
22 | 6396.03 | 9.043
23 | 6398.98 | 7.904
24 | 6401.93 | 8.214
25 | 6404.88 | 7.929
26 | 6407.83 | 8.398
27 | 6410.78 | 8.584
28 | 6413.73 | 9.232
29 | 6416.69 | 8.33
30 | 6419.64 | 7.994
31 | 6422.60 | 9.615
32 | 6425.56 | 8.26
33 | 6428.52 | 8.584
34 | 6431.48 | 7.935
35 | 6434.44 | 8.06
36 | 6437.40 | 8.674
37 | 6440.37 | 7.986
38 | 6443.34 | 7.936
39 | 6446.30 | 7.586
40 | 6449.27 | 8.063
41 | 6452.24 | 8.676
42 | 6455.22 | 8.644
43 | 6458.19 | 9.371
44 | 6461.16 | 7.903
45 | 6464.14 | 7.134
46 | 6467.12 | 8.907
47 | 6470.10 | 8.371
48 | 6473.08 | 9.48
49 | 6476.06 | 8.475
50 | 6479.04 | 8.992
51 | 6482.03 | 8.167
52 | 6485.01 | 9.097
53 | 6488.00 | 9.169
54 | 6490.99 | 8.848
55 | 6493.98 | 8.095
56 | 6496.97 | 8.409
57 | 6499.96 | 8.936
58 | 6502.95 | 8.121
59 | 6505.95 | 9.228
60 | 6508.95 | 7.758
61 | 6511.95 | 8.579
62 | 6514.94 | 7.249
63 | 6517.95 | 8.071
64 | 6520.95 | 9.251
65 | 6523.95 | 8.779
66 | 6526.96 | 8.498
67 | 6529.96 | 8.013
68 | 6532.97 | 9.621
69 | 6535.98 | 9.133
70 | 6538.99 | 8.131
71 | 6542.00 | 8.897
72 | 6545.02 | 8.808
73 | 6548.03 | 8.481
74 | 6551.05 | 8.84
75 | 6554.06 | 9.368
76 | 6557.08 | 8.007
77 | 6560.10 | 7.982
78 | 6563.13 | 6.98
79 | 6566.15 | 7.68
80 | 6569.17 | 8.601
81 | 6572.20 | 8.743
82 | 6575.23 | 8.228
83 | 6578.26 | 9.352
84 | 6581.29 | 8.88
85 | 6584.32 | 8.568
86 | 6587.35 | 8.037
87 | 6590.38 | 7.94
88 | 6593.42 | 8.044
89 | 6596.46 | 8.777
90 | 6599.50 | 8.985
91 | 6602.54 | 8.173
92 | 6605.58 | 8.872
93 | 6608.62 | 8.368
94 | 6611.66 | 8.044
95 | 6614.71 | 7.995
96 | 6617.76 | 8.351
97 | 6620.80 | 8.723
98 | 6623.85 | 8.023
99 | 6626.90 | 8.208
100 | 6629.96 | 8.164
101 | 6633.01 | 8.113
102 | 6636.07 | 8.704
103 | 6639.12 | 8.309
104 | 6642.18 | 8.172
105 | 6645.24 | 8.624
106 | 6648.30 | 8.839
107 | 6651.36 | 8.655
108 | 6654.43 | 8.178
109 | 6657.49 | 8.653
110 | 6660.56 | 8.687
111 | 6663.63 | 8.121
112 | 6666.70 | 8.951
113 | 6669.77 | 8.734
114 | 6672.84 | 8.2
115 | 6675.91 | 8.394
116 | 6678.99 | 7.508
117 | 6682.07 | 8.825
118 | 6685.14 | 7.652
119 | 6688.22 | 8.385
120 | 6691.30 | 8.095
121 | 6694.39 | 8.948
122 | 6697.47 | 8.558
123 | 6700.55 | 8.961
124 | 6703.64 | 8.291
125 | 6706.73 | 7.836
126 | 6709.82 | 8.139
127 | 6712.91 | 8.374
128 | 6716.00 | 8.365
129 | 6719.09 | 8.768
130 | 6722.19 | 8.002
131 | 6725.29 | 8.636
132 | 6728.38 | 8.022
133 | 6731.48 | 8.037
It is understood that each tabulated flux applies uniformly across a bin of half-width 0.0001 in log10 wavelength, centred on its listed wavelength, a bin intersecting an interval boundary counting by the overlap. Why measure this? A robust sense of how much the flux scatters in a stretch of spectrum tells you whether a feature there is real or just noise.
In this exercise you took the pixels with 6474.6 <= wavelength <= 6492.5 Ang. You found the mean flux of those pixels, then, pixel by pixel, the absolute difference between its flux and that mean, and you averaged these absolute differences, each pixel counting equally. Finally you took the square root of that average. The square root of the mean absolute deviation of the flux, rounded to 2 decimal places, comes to 0.56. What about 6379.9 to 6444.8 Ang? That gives 0.65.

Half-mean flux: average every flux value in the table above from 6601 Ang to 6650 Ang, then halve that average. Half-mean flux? 4.18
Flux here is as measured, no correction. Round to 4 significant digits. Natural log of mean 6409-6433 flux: 2.148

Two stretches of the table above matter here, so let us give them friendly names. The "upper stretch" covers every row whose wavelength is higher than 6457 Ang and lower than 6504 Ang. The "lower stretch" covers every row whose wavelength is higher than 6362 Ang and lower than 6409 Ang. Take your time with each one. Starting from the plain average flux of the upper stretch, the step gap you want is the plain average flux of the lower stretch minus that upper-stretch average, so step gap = -0.10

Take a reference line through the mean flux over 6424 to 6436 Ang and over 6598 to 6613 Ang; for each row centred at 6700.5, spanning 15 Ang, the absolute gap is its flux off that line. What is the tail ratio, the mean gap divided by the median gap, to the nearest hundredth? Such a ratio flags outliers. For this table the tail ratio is 1.17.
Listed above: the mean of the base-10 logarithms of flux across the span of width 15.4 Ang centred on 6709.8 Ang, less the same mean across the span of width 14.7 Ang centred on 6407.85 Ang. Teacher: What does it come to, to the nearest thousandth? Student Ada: -0.014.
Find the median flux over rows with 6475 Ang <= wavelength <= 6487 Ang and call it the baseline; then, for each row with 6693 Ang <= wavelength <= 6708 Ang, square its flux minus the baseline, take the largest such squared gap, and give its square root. 0.90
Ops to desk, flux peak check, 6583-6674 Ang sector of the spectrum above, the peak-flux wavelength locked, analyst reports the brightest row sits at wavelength 6599.50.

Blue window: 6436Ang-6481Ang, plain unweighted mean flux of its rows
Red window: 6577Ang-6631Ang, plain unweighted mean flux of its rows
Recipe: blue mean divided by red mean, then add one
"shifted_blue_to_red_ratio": 2.00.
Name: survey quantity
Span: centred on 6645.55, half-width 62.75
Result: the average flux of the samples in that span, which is 8.38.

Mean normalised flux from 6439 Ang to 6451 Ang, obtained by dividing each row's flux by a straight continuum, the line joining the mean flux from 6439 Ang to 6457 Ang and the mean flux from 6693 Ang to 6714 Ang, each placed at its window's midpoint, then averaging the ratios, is 0.969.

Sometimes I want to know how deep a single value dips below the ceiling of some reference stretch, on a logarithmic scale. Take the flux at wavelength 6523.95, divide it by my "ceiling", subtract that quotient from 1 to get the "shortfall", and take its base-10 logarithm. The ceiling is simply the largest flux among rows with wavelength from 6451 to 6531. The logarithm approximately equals -1.13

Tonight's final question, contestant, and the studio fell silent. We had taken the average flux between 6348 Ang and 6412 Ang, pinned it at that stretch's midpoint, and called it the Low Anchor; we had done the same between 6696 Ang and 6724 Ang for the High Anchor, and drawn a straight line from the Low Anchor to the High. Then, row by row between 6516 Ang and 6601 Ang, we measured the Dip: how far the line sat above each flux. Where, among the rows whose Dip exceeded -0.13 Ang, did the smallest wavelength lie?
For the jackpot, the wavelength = 6517.95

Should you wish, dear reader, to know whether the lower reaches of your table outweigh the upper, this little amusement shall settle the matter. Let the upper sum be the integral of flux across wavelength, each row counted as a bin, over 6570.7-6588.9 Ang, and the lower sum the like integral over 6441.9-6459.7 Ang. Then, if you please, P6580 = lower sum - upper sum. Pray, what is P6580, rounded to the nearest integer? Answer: -8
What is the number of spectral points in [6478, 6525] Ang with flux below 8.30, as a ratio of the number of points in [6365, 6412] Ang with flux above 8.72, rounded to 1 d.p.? 1.2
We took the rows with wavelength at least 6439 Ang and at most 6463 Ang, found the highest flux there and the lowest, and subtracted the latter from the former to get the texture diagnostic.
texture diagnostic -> 1.8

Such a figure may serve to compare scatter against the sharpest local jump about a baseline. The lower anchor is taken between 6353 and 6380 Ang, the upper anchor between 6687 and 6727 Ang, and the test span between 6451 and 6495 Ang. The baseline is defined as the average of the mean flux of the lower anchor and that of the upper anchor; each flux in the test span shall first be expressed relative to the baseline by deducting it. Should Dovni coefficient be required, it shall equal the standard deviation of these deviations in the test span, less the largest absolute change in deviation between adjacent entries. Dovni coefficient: -1.2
